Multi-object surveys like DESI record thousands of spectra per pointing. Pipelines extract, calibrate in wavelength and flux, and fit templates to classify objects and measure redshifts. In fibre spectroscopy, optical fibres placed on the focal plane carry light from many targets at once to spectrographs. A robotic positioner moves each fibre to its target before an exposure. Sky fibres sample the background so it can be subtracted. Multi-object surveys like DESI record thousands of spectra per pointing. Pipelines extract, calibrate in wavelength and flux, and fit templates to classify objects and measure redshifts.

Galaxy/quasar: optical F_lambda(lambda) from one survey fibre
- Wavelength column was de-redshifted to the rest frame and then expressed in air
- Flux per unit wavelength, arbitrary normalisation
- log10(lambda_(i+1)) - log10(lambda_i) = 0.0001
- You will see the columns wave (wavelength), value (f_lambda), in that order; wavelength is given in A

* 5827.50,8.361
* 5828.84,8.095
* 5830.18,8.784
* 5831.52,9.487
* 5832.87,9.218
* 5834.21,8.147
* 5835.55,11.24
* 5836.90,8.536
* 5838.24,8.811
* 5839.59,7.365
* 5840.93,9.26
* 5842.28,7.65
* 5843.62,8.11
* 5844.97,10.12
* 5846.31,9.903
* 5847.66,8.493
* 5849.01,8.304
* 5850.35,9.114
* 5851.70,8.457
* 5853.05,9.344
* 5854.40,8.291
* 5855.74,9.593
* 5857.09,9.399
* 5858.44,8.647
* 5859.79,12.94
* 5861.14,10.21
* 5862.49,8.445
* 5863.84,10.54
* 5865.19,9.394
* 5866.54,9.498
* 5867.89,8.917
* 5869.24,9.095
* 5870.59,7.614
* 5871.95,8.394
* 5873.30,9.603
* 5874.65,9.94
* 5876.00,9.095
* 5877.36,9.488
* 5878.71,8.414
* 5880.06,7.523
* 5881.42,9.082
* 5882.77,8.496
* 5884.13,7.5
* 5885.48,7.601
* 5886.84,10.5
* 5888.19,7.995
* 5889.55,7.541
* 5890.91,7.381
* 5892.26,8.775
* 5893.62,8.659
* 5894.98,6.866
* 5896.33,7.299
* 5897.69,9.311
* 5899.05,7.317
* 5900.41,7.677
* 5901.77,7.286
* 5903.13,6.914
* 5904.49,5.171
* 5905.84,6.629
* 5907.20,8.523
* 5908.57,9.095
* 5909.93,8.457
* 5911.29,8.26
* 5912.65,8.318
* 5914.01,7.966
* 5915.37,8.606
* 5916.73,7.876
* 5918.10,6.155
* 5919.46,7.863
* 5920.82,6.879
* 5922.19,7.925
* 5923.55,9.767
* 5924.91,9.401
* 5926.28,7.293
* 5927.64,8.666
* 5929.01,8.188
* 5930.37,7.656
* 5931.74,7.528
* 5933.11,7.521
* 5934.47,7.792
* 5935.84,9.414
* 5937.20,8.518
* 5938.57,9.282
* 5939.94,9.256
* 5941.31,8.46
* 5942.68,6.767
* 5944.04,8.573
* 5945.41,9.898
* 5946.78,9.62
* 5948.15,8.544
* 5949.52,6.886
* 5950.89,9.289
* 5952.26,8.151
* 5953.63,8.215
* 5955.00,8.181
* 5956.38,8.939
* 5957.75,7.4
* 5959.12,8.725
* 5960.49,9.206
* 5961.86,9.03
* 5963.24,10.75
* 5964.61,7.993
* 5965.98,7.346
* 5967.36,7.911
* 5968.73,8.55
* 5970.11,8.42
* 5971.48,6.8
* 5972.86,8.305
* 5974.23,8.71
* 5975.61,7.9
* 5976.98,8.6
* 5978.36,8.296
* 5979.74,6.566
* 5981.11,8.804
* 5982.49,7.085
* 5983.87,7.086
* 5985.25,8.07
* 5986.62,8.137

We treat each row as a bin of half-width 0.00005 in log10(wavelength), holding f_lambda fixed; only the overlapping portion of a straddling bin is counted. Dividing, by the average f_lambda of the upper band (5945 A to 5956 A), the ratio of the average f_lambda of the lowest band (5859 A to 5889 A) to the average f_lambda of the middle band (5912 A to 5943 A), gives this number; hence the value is 0.130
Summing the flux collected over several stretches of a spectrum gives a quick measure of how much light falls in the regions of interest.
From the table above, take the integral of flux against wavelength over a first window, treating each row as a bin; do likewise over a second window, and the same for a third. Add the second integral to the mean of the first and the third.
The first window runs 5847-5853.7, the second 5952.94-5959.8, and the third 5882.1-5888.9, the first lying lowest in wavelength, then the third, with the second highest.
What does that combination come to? 115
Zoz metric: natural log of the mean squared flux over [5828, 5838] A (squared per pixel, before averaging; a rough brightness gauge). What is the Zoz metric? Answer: 4.42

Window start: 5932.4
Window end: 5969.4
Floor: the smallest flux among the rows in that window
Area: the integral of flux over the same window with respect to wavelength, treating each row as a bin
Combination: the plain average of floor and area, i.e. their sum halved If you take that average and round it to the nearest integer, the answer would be 161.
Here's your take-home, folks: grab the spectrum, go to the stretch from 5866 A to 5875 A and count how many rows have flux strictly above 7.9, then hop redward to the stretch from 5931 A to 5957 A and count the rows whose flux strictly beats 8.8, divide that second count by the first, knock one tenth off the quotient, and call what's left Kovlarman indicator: 1.1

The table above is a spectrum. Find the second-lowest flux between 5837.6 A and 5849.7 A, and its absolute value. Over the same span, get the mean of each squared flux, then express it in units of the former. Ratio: 9.9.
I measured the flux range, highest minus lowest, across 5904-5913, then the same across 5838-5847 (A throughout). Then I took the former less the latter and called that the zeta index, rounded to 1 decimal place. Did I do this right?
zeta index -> 1.2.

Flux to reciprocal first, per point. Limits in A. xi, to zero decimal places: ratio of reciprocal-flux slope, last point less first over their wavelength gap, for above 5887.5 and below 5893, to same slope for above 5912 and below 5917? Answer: -2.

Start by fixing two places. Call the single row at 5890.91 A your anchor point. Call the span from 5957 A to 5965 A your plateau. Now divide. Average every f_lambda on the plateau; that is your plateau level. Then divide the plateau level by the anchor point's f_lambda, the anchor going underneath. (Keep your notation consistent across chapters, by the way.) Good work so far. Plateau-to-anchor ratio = 1.20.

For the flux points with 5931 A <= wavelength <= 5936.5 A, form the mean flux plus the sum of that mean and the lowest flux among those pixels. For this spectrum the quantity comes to 23.6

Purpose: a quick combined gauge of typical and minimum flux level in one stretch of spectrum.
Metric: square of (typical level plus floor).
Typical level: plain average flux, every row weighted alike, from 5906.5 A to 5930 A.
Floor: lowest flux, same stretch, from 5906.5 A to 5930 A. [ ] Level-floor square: 206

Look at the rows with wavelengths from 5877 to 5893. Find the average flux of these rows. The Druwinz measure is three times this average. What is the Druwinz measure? 25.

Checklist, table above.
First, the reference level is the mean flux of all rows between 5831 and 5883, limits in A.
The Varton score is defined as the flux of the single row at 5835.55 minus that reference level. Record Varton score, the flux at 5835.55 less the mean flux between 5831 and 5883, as 2.2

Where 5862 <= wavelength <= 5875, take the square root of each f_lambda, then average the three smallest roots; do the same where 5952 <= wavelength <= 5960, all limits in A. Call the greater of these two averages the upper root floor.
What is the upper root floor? 2.85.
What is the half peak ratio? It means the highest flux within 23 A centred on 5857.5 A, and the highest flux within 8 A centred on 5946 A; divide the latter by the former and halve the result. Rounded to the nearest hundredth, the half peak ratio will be 0.38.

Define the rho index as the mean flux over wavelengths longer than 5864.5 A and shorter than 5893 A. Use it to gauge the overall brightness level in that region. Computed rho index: 8.7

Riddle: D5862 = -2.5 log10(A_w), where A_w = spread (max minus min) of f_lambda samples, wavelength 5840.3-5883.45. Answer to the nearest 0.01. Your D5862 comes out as -1.83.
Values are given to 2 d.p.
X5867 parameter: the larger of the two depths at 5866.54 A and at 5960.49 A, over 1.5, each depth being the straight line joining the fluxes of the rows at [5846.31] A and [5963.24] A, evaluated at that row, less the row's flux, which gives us 1.02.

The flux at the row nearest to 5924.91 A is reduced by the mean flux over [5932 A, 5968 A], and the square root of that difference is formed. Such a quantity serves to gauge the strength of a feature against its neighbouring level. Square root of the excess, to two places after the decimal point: 0.94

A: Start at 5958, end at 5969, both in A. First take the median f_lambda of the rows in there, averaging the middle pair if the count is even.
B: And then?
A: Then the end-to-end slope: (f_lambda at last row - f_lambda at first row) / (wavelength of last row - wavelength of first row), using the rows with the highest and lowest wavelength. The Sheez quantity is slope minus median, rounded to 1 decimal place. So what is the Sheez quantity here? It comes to -8.7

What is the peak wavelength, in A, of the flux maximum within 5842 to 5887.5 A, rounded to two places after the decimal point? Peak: 5859.79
